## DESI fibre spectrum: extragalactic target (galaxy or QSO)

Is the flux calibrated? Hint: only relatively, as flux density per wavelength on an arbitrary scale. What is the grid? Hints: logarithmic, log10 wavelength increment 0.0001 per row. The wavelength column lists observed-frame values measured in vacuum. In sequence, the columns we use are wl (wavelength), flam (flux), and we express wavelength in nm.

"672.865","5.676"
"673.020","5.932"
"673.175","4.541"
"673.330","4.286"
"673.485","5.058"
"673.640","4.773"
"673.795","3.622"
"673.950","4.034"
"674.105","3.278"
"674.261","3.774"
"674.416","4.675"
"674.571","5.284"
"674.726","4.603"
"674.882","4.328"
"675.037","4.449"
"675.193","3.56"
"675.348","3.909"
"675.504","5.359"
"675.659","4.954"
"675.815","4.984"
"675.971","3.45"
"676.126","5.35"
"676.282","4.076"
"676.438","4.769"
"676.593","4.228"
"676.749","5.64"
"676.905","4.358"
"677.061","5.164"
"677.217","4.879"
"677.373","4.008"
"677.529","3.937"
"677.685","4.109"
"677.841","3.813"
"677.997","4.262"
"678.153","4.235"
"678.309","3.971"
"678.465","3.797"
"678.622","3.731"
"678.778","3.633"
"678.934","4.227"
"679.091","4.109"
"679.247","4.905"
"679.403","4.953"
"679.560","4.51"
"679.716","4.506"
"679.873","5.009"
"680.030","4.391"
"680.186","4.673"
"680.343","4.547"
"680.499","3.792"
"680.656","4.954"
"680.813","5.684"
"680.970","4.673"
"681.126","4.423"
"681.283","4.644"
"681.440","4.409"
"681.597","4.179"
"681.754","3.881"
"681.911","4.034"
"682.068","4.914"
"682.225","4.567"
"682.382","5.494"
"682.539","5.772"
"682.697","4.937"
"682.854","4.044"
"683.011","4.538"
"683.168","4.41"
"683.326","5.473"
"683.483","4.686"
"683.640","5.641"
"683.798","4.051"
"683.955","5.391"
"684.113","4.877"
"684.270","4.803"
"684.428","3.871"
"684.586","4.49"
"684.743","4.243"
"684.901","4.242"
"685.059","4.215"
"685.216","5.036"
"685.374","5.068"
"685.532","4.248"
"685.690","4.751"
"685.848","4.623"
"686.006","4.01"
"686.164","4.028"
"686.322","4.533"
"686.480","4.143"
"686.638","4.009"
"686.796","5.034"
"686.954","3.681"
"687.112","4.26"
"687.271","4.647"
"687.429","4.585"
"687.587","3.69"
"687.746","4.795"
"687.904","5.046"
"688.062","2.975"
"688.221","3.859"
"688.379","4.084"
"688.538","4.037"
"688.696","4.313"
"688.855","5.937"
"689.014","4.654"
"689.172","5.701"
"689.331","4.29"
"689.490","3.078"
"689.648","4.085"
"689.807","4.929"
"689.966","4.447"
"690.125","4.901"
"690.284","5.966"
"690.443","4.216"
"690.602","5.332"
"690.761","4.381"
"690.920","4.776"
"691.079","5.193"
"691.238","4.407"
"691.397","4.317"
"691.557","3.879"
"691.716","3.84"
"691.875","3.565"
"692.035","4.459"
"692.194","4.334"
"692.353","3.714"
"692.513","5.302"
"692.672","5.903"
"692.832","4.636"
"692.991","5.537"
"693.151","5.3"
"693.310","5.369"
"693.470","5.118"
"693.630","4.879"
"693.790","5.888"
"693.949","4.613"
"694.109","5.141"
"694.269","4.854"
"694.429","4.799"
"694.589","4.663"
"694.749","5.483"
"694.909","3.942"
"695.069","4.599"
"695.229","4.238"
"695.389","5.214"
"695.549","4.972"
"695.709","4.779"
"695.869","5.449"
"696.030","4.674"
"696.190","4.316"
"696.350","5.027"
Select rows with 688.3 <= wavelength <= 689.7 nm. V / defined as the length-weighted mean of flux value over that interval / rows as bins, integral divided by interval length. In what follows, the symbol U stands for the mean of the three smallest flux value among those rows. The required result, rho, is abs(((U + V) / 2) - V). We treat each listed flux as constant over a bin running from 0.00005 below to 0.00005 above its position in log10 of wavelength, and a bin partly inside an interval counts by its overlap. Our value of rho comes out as 0.37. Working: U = 3.73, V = 4.47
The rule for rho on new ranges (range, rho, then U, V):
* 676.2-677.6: 0.28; 4.01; 4.57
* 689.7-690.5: 0.18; 4.52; 4.88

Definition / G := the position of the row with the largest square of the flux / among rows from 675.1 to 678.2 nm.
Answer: 676.749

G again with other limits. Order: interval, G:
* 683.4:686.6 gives 683.640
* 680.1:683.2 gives 682.539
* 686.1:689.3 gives 688.855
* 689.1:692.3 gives 690.284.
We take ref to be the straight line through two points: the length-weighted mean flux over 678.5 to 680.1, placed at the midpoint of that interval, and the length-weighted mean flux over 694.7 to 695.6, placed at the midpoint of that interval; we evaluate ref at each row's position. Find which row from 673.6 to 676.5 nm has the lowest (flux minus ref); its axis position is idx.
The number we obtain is 674.105 nm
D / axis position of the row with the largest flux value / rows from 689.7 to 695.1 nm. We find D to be 690.284 nm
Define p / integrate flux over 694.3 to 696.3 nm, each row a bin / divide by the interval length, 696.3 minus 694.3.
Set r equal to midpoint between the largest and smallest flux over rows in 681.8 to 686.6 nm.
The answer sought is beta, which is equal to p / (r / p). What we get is 4.71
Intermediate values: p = 4.77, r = 4.82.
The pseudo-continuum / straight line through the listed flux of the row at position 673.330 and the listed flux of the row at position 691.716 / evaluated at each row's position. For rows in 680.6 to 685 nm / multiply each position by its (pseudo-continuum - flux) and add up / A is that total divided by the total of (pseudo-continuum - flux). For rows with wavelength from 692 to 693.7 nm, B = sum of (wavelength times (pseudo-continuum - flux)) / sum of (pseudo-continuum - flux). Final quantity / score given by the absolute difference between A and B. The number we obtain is 10.25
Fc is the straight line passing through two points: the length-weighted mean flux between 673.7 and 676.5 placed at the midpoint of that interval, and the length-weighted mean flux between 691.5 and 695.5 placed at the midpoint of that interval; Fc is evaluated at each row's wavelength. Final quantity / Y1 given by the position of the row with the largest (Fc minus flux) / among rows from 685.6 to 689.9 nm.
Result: 688.062 nm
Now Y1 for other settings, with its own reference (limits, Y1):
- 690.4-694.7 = 691.875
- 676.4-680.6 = 678.778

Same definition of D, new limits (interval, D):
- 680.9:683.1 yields 682.539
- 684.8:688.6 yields 685.374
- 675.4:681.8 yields 680.813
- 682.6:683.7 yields 683.640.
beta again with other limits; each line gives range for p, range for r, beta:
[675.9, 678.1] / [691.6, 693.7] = 4.15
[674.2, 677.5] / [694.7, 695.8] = 4.41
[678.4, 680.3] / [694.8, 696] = 4.08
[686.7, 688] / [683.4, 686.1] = 4.15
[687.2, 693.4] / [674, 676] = 4.85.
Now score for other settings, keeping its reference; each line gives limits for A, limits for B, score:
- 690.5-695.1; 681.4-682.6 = 10.76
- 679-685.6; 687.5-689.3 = 6.31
